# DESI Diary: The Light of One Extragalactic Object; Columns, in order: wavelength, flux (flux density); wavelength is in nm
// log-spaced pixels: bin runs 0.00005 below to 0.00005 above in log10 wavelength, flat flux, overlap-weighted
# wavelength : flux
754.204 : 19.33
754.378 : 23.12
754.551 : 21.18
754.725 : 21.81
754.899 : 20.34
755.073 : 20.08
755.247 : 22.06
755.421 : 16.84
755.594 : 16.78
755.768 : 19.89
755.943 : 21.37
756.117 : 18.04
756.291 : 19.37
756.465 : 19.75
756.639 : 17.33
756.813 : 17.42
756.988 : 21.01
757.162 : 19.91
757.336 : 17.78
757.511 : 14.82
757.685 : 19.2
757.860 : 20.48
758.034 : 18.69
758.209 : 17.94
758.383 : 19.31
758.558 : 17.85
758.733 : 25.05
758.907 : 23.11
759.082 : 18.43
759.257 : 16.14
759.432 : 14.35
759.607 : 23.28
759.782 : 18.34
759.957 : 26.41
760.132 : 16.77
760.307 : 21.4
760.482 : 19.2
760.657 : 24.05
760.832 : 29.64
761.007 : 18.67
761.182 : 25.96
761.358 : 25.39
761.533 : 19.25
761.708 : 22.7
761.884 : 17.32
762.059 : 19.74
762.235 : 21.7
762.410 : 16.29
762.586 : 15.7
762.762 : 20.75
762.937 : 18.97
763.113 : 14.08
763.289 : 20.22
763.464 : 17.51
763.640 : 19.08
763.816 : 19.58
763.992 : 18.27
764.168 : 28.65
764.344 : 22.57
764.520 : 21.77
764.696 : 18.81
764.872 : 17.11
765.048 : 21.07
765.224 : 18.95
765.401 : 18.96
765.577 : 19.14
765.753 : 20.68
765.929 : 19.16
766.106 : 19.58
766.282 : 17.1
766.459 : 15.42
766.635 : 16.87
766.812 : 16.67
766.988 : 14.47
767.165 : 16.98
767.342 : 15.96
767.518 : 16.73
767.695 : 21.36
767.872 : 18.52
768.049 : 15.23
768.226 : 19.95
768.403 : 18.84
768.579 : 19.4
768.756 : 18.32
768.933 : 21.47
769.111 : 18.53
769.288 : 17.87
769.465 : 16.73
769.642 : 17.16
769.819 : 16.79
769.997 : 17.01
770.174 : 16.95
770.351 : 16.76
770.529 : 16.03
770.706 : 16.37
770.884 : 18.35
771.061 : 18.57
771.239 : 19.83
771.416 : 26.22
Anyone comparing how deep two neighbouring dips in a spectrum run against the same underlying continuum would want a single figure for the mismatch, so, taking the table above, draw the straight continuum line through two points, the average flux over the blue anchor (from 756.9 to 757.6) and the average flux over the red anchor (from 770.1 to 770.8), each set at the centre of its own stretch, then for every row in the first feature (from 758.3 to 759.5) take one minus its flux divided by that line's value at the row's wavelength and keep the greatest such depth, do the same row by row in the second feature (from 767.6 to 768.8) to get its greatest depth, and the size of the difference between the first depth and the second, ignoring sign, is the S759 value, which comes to 0.11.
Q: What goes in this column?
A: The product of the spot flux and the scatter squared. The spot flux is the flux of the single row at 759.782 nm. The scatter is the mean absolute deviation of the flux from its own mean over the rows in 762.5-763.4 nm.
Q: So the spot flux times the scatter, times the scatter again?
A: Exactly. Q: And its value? 109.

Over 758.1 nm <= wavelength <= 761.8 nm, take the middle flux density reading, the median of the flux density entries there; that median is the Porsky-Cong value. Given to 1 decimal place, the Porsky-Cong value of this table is 19.3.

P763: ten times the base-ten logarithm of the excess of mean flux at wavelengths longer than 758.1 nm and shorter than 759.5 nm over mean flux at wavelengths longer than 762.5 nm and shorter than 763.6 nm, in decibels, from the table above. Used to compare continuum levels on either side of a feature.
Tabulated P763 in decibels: 1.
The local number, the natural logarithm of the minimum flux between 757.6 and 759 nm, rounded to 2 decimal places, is 2.88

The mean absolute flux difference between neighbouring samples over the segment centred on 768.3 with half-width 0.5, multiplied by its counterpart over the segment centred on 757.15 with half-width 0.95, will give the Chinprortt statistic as 4.3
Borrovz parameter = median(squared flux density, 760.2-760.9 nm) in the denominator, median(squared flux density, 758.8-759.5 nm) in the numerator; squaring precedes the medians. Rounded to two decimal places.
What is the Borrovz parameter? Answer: 0.58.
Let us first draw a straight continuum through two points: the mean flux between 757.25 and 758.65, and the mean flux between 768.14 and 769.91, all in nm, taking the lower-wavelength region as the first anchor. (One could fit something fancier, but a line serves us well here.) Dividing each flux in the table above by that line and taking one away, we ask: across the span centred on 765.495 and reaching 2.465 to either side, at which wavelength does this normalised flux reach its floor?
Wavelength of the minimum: 763.113 nm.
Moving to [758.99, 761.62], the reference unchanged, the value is 759.432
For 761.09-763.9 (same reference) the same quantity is 763.113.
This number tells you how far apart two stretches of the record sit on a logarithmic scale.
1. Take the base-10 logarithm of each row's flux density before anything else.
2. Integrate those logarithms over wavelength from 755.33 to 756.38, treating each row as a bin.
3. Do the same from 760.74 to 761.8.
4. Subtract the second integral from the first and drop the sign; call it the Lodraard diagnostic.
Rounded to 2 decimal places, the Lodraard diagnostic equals 0.11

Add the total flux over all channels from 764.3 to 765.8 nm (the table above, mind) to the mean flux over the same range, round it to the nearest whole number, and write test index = 199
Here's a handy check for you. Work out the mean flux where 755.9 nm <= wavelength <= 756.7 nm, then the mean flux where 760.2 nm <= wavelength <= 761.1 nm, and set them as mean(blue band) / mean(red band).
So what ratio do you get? 0.85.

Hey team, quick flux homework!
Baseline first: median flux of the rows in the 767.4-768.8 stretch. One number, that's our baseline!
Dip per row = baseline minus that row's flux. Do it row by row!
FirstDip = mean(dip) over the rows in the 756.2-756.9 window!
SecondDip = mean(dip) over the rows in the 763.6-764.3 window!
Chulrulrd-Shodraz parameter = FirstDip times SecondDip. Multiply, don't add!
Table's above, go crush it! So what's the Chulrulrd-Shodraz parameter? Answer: -0.6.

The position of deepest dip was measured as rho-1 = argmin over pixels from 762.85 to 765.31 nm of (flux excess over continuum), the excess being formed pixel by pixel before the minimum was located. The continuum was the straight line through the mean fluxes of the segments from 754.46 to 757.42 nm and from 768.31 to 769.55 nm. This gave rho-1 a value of 763.113 nm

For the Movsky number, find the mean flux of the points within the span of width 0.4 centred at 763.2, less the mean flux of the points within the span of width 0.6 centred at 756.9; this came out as -2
